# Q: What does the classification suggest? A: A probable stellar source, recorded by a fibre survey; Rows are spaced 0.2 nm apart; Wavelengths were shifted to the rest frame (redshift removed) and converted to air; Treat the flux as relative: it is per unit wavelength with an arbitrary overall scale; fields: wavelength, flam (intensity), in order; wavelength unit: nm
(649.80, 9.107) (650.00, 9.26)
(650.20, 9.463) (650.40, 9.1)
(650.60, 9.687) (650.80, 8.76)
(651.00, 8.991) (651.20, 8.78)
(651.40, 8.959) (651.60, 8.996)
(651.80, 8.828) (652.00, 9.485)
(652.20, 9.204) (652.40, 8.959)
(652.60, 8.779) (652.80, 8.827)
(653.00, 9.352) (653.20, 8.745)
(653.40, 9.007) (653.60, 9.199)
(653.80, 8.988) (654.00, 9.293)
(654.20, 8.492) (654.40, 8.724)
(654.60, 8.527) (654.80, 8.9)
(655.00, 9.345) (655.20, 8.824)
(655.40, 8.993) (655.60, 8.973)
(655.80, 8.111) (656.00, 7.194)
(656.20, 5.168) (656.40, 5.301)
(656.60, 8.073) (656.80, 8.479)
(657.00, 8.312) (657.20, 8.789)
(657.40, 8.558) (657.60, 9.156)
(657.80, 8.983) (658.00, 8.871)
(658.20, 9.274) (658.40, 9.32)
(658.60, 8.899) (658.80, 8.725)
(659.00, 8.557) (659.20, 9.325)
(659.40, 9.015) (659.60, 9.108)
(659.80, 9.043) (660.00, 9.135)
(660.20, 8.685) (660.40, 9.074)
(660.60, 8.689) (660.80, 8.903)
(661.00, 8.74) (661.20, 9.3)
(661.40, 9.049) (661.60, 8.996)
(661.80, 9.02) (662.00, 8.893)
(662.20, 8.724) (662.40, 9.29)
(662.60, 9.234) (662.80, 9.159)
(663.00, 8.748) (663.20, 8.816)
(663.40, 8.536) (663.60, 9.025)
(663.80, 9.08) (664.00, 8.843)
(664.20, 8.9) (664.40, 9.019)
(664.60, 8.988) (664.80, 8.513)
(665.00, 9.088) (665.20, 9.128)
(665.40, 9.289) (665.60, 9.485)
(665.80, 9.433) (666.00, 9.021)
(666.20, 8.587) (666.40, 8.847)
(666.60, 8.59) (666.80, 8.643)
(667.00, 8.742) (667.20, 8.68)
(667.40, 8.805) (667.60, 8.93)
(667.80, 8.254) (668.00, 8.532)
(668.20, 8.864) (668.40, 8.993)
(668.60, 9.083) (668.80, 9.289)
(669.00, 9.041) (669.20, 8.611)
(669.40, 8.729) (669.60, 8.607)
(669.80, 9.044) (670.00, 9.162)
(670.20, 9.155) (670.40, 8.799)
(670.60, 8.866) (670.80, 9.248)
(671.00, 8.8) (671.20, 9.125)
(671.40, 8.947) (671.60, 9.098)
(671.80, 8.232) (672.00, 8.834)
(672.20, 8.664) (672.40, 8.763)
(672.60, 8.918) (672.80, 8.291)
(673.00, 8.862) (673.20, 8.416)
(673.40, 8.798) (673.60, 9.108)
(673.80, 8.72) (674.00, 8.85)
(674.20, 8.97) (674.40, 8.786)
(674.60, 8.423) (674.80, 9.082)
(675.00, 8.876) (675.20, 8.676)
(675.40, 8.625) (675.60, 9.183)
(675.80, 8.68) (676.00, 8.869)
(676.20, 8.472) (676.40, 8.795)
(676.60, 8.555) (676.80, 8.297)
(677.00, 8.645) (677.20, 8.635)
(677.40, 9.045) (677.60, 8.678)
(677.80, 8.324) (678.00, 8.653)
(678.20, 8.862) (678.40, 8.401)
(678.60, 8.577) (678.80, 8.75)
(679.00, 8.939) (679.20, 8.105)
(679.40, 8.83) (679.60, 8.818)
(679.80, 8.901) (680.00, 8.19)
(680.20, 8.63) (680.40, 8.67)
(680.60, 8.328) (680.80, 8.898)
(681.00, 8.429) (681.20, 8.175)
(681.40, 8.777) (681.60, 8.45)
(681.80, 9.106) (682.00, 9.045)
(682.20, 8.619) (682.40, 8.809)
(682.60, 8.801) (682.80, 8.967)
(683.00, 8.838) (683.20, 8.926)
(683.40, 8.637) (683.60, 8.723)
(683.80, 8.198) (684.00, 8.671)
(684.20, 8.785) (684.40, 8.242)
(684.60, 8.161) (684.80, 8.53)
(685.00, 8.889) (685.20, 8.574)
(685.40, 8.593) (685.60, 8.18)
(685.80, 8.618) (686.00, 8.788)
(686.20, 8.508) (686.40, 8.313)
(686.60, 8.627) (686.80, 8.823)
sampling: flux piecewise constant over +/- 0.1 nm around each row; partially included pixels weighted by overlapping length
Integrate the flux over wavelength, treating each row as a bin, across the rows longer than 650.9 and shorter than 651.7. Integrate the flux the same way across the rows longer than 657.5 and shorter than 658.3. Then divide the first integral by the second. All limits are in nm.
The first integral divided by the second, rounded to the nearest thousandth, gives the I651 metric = 0.985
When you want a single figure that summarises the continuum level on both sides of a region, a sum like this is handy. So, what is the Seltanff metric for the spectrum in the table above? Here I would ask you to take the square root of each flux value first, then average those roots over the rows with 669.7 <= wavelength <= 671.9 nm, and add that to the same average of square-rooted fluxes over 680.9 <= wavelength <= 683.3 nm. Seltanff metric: 5.95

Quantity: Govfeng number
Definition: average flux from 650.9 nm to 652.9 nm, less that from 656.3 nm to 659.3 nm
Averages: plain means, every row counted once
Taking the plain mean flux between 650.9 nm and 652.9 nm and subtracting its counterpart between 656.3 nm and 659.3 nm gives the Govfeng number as 0.4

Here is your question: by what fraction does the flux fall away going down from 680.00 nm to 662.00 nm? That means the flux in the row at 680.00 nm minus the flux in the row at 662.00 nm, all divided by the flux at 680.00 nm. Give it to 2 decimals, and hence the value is -0.09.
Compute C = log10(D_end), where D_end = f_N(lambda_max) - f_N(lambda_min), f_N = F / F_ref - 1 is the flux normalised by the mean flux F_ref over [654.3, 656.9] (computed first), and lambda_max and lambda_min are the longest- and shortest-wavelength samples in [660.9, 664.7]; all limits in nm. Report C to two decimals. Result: -1.51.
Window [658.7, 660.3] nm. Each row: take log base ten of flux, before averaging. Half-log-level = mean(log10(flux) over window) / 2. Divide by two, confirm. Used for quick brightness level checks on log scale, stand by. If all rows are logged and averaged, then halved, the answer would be 0.476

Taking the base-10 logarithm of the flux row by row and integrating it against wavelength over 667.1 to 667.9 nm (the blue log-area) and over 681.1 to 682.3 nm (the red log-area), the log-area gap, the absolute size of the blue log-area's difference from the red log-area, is 0.38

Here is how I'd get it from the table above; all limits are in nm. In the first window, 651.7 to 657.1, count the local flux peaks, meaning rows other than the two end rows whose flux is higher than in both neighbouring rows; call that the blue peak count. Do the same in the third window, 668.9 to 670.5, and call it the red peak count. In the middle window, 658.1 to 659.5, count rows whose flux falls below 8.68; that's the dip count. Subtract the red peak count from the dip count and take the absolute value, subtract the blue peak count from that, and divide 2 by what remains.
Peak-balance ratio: -0.29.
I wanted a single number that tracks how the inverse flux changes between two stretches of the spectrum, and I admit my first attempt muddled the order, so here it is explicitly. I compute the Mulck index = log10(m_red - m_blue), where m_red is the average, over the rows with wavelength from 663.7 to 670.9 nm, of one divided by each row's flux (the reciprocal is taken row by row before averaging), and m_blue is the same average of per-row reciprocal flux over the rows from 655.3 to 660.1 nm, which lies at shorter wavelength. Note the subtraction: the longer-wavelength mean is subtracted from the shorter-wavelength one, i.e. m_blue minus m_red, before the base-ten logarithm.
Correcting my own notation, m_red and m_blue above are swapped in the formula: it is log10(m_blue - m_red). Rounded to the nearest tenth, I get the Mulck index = -2.1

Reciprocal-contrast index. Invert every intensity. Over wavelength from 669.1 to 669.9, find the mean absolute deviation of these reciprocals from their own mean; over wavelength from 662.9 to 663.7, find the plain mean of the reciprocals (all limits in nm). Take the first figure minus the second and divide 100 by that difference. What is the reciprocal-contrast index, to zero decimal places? -893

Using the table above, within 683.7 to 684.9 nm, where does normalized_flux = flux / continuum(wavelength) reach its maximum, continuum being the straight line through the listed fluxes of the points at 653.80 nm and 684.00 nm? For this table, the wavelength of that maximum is 684.20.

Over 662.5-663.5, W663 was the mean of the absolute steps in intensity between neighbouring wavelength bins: 0.21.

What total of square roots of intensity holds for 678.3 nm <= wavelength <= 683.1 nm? 70.7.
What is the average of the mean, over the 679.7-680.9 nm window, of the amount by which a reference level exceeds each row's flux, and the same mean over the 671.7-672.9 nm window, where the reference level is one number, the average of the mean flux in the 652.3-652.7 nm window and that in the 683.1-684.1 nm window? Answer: 0.14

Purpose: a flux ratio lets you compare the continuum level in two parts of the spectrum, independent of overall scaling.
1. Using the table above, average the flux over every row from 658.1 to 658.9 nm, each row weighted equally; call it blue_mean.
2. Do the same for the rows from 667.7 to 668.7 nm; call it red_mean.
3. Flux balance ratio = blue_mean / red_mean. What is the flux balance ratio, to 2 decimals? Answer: 1.04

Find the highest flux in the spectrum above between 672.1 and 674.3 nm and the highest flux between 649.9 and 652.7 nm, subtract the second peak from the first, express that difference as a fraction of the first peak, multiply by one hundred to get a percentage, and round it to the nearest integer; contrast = -6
